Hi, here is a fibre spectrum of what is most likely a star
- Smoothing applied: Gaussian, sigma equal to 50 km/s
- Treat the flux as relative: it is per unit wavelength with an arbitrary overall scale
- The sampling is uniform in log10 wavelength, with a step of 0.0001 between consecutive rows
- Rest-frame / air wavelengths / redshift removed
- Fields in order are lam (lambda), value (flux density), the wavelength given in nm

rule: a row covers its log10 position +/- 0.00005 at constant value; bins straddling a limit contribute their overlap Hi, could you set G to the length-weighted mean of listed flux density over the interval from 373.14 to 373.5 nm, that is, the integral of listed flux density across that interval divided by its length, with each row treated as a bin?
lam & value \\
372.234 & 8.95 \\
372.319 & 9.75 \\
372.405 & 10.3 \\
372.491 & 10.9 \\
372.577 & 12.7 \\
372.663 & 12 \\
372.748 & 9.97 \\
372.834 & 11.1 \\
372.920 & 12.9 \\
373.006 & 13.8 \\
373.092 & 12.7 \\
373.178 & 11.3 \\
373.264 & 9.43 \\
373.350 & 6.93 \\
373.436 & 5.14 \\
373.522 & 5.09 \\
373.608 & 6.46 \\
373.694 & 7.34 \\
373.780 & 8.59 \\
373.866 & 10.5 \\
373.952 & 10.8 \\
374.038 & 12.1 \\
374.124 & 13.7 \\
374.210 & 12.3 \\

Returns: 8.0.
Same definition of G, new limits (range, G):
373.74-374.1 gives 10.7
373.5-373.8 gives 6.9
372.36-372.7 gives 11.4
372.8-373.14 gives 12.6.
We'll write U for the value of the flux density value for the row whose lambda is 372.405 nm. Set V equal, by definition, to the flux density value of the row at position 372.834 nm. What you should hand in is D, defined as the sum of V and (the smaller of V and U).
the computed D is 21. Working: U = 10.3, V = 11.1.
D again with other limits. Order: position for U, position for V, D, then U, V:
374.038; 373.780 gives 17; 12.1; 8.59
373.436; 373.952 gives 16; 5.14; 10.8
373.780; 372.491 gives 19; 8.59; 10.9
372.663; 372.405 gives 21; 12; 10.3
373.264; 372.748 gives 19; 9.43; 9.97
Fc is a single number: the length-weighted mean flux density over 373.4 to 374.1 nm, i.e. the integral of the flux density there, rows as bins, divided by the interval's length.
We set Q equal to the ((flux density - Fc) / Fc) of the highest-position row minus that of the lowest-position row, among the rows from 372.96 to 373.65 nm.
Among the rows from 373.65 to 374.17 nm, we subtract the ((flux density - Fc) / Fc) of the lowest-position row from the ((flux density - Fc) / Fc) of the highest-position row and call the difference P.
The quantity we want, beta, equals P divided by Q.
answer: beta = -0.87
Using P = 0.8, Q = -0.9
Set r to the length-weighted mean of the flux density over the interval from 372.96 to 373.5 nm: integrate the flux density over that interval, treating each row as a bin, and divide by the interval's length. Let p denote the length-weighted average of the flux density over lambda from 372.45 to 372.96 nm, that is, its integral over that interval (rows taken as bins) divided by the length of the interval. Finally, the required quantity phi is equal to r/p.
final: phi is 0.8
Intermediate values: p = 11.6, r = 9.7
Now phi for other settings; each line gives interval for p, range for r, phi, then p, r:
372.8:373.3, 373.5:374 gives 0.7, 11.9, 8.3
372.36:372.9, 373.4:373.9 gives 0.6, 11.2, 7.2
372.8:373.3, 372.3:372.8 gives 0.9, 11.9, 11.0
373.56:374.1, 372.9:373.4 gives 1.2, 9.4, 11.0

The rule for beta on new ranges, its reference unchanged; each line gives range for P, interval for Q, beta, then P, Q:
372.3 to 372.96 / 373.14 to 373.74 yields -0.80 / 0.4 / -0.5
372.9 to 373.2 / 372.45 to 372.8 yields 1.72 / -0.2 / -0.1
